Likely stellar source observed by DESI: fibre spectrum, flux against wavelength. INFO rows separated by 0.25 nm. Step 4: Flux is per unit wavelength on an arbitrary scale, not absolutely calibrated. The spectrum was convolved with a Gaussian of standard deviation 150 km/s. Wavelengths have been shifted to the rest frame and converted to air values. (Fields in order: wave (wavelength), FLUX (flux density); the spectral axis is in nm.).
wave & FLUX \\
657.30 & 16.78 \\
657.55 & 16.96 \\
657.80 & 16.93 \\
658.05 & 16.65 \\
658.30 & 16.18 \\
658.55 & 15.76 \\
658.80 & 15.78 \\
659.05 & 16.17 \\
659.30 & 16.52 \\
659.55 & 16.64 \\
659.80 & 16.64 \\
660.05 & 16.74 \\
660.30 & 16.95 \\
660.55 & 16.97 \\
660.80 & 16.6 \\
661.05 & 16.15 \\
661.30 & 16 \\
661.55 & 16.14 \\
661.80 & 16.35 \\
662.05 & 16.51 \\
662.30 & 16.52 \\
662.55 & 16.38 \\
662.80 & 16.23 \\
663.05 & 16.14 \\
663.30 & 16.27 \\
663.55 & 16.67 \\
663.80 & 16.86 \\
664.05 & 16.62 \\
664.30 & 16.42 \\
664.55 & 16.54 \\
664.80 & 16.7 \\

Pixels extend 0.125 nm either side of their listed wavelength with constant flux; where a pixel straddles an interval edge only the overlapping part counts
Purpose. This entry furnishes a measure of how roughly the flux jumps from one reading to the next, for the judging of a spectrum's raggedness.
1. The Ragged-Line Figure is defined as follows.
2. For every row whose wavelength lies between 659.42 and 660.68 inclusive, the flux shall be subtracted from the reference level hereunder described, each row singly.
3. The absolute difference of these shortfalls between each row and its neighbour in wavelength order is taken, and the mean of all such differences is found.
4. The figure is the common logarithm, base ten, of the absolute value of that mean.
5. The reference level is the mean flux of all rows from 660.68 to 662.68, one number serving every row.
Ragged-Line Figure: -1.08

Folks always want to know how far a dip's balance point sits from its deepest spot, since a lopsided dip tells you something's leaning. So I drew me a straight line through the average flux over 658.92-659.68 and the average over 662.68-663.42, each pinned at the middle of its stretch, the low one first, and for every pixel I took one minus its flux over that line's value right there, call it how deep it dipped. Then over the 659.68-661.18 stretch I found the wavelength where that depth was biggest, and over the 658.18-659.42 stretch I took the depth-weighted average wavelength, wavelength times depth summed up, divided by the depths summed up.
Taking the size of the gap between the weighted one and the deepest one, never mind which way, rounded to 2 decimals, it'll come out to 2.41 nm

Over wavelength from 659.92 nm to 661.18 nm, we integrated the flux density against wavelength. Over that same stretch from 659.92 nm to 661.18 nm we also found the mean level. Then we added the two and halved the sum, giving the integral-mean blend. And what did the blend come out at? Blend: 18.8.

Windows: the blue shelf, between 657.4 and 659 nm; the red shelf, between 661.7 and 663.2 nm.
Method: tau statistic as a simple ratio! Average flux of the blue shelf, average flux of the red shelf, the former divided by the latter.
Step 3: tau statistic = 1.00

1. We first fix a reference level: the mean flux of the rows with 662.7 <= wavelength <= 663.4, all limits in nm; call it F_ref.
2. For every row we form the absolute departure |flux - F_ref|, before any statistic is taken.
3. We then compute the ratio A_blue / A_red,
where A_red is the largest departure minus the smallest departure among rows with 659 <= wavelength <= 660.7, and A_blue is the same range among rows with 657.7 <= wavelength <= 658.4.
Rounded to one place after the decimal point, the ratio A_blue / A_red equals 1.0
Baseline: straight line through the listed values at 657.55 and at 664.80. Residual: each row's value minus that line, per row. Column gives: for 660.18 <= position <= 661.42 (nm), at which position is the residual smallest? 661.30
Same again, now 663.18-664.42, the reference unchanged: 663.30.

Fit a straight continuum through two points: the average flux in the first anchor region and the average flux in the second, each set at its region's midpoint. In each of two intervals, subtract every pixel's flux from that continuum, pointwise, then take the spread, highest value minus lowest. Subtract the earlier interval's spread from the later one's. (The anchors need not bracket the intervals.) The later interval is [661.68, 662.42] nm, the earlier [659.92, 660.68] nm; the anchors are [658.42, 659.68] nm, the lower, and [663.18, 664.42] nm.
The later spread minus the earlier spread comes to -0.05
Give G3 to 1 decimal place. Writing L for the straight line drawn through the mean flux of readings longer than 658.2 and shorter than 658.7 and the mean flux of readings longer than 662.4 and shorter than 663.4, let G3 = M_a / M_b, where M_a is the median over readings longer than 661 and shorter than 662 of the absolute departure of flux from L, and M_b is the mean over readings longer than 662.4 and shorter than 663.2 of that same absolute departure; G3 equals 0.9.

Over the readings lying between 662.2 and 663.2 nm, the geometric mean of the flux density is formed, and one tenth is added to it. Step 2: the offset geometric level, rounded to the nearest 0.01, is 16.42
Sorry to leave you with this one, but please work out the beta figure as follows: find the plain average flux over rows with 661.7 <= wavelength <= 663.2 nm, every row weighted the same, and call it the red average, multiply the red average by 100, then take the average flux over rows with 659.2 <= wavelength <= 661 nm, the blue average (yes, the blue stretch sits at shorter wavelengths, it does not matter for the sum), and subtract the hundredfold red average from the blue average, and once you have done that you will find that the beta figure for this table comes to -1619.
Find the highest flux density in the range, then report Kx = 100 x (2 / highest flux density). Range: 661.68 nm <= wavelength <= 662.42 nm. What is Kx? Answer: 12.1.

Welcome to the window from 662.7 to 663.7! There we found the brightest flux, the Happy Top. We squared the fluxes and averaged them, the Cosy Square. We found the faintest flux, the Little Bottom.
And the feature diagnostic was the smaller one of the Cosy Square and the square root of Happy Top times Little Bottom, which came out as 16.4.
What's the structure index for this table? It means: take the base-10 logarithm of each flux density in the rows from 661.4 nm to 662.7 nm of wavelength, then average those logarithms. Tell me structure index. 1.214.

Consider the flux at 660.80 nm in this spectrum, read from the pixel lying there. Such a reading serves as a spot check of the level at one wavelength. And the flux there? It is 16.6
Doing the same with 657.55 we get 16.96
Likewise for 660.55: 16.97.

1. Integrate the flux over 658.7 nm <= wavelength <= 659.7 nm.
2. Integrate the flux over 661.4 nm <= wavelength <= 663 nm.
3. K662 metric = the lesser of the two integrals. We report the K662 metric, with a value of 16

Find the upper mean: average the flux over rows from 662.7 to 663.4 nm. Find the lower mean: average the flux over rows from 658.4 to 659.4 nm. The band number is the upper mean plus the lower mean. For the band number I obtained 32.3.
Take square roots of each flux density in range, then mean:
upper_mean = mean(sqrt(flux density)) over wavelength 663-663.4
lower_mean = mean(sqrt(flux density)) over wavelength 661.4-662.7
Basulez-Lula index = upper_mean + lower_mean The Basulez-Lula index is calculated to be 8.07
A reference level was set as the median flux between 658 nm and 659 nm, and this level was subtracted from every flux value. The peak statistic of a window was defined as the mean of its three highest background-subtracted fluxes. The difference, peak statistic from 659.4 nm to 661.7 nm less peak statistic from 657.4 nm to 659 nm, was 0.04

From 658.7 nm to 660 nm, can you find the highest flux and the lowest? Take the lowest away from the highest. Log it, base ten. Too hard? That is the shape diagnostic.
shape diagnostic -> -0.07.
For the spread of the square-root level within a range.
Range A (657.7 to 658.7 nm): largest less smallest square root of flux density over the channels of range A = 0.14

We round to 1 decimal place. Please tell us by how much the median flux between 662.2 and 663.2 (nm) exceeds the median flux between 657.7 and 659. 0.1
